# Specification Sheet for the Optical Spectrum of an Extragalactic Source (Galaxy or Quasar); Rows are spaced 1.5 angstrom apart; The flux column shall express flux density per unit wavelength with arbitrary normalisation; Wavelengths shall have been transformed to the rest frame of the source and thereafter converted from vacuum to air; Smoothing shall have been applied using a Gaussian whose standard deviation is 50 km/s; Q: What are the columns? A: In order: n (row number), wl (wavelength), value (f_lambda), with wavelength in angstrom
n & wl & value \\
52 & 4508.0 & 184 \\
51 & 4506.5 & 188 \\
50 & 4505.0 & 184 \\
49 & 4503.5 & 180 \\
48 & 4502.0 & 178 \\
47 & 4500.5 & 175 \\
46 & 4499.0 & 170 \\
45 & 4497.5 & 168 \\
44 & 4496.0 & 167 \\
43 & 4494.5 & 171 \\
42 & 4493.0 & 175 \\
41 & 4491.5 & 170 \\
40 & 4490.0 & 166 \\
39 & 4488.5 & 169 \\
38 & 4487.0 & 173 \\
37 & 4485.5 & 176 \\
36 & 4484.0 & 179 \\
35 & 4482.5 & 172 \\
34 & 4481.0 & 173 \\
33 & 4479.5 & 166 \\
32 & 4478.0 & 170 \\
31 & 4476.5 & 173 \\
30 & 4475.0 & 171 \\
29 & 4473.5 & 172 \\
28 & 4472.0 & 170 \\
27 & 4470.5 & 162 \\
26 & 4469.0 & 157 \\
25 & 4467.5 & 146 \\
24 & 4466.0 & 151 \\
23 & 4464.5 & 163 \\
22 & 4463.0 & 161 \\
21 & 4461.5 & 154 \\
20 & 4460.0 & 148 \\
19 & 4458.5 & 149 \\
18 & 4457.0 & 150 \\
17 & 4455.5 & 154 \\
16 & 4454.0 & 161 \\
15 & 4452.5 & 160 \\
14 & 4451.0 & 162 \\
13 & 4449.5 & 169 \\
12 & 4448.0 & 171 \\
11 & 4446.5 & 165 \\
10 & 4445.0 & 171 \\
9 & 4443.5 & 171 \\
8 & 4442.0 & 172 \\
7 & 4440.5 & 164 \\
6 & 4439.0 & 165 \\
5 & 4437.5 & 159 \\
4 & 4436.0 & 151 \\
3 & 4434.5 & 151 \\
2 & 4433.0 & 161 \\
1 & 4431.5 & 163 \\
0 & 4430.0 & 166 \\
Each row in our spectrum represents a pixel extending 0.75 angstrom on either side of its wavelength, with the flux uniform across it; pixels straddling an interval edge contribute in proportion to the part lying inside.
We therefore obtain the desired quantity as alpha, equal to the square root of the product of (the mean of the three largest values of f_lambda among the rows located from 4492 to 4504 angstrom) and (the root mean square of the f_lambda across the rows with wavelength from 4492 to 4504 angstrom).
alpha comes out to 175.3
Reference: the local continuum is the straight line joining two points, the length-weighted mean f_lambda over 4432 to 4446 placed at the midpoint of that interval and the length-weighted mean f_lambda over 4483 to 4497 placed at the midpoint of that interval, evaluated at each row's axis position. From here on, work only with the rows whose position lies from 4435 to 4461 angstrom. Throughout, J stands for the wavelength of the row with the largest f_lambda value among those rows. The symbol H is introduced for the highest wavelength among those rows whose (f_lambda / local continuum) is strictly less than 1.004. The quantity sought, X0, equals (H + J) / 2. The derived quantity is 4451.0 angstrom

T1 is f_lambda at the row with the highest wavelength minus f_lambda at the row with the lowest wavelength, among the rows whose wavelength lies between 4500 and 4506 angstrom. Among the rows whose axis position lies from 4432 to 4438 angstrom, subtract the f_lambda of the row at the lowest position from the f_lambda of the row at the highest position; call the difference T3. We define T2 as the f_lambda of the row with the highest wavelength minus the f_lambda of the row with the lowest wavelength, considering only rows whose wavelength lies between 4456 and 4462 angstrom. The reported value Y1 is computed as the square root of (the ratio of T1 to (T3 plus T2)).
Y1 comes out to 2.1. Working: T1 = 9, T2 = 4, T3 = -2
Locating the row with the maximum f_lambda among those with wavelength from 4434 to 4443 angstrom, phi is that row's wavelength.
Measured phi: 4442.0 angstrom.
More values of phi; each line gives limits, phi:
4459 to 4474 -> 4473.5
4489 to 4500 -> 4493.0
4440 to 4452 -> 4442.0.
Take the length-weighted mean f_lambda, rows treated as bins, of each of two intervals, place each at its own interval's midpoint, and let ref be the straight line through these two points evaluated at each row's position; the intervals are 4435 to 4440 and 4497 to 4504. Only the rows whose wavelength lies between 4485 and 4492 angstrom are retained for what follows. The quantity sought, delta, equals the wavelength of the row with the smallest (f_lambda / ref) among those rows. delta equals 4490.0 angstrom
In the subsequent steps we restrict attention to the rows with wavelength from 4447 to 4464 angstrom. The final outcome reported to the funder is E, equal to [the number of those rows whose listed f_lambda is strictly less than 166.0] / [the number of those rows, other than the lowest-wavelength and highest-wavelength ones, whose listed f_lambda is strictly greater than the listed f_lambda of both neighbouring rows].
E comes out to 9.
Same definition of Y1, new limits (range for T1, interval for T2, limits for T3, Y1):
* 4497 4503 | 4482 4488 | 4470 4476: 1.0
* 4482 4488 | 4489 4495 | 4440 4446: 0.3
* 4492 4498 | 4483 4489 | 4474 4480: 0.7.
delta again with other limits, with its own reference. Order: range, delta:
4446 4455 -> 4452.5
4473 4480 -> 4479.5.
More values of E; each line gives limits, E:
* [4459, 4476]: 4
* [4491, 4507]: 0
